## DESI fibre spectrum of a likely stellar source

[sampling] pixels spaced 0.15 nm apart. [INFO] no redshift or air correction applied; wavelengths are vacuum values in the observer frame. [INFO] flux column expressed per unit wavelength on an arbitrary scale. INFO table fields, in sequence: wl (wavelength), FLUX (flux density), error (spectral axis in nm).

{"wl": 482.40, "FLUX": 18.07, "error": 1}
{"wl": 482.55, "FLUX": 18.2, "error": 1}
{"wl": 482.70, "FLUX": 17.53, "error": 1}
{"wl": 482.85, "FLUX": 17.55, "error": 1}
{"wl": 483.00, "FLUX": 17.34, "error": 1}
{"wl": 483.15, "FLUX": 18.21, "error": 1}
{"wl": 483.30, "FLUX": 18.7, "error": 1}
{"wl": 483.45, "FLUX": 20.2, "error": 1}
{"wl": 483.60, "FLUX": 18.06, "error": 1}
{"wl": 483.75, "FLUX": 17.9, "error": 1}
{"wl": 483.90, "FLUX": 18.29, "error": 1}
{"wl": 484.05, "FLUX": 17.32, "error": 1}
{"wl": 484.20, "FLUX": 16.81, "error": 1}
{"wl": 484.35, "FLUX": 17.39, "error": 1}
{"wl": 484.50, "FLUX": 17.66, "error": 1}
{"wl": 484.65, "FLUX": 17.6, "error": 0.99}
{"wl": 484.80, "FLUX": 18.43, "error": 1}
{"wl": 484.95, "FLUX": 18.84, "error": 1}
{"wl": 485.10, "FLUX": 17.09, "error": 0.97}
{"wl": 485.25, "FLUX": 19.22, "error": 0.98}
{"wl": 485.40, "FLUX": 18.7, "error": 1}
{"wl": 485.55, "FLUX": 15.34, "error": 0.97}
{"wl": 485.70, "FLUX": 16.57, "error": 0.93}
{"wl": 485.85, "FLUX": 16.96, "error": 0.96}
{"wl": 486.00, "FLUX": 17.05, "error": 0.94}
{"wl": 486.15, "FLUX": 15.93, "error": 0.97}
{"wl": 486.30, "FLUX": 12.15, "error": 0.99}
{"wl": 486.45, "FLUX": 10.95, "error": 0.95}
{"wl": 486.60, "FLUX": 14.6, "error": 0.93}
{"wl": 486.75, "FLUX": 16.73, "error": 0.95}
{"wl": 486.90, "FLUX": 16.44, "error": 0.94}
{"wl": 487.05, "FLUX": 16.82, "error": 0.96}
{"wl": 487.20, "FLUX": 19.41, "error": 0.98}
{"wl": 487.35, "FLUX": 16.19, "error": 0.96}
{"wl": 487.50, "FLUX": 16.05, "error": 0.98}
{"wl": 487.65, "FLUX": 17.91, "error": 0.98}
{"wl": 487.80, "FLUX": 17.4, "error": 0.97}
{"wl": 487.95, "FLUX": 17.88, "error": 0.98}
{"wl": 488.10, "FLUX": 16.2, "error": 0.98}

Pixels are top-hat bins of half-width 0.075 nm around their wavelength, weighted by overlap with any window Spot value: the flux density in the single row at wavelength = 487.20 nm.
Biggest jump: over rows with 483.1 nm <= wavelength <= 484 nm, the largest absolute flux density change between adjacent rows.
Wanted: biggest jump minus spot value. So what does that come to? -17.3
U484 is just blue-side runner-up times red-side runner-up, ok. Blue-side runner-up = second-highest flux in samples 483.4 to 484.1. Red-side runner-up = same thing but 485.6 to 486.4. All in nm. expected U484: 310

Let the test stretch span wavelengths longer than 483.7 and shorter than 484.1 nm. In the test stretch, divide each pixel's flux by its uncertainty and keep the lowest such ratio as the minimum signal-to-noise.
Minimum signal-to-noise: 17.3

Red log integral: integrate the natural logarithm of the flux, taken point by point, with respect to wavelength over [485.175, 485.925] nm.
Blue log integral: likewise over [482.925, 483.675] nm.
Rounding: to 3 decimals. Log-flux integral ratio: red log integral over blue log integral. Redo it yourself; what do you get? 0.977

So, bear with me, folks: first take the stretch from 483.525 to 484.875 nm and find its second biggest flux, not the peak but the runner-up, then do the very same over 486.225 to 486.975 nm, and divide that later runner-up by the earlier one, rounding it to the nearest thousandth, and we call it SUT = 0.899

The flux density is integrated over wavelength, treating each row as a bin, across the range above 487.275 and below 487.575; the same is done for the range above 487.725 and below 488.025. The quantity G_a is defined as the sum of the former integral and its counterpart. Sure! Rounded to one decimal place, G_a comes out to 10.1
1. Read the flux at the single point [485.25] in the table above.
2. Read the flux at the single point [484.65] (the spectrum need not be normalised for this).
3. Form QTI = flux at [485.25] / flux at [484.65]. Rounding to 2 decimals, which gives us 1.09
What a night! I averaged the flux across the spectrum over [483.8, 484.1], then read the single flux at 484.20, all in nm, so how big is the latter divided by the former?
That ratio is 0.94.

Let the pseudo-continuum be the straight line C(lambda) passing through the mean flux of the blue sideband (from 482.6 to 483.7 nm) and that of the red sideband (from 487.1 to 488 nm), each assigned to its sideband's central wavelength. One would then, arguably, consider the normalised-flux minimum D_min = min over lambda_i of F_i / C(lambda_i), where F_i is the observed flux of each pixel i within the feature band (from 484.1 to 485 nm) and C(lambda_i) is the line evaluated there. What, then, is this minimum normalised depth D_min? 0.93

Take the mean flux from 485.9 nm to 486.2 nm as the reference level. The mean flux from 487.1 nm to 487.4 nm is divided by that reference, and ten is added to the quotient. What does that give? 11.08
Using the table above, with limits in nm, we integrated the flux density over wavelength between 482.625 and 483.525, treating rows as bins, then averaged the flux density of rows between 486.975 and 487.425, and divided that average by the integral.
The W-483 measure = 1.1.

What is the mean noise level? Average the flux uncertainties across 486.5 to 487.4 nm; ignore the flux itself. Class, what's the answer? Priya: 0.953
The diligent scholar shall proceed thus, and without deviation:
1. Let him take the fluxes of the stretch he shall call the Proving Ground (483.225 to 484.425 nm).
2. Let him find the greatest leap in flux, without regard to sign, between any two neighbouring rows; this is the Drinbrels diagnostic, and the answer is 2.1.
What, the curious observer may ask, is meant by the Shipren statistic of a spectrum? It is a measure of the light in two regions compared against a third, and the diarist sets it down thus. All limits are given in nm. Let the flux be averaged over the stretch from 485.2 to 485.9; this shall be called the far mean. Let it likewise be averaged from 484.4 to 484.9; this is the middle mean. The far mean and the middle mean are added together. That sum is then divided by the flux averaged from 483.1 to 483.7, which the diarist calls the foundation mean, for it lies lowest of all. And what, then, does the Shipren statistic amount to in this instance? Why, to 1.88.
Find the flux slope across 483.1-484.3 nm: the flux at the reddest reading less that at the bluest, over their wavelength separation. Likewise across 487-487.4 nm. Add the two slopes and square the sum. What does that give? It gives 12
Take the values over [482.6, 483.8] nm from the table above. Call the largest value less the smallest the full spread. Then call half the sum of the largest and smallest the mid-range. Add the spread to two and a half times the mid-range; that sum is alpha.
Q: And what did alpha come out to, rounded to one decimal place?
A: 49.8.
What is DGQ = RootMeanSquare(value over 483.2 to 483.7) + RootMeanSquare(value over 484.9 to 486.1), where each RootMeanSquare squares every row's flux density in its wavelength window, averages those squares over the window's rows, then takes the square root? 36.5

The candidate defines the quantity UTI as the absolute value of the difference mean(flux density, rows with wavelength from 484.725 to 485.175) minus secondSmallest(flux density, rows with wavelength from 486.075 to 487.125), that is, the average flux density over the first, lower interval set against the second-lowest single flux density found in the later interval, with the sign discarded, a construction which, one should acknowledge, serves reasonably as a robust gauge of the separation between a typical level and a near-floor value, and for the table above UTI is 6.0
